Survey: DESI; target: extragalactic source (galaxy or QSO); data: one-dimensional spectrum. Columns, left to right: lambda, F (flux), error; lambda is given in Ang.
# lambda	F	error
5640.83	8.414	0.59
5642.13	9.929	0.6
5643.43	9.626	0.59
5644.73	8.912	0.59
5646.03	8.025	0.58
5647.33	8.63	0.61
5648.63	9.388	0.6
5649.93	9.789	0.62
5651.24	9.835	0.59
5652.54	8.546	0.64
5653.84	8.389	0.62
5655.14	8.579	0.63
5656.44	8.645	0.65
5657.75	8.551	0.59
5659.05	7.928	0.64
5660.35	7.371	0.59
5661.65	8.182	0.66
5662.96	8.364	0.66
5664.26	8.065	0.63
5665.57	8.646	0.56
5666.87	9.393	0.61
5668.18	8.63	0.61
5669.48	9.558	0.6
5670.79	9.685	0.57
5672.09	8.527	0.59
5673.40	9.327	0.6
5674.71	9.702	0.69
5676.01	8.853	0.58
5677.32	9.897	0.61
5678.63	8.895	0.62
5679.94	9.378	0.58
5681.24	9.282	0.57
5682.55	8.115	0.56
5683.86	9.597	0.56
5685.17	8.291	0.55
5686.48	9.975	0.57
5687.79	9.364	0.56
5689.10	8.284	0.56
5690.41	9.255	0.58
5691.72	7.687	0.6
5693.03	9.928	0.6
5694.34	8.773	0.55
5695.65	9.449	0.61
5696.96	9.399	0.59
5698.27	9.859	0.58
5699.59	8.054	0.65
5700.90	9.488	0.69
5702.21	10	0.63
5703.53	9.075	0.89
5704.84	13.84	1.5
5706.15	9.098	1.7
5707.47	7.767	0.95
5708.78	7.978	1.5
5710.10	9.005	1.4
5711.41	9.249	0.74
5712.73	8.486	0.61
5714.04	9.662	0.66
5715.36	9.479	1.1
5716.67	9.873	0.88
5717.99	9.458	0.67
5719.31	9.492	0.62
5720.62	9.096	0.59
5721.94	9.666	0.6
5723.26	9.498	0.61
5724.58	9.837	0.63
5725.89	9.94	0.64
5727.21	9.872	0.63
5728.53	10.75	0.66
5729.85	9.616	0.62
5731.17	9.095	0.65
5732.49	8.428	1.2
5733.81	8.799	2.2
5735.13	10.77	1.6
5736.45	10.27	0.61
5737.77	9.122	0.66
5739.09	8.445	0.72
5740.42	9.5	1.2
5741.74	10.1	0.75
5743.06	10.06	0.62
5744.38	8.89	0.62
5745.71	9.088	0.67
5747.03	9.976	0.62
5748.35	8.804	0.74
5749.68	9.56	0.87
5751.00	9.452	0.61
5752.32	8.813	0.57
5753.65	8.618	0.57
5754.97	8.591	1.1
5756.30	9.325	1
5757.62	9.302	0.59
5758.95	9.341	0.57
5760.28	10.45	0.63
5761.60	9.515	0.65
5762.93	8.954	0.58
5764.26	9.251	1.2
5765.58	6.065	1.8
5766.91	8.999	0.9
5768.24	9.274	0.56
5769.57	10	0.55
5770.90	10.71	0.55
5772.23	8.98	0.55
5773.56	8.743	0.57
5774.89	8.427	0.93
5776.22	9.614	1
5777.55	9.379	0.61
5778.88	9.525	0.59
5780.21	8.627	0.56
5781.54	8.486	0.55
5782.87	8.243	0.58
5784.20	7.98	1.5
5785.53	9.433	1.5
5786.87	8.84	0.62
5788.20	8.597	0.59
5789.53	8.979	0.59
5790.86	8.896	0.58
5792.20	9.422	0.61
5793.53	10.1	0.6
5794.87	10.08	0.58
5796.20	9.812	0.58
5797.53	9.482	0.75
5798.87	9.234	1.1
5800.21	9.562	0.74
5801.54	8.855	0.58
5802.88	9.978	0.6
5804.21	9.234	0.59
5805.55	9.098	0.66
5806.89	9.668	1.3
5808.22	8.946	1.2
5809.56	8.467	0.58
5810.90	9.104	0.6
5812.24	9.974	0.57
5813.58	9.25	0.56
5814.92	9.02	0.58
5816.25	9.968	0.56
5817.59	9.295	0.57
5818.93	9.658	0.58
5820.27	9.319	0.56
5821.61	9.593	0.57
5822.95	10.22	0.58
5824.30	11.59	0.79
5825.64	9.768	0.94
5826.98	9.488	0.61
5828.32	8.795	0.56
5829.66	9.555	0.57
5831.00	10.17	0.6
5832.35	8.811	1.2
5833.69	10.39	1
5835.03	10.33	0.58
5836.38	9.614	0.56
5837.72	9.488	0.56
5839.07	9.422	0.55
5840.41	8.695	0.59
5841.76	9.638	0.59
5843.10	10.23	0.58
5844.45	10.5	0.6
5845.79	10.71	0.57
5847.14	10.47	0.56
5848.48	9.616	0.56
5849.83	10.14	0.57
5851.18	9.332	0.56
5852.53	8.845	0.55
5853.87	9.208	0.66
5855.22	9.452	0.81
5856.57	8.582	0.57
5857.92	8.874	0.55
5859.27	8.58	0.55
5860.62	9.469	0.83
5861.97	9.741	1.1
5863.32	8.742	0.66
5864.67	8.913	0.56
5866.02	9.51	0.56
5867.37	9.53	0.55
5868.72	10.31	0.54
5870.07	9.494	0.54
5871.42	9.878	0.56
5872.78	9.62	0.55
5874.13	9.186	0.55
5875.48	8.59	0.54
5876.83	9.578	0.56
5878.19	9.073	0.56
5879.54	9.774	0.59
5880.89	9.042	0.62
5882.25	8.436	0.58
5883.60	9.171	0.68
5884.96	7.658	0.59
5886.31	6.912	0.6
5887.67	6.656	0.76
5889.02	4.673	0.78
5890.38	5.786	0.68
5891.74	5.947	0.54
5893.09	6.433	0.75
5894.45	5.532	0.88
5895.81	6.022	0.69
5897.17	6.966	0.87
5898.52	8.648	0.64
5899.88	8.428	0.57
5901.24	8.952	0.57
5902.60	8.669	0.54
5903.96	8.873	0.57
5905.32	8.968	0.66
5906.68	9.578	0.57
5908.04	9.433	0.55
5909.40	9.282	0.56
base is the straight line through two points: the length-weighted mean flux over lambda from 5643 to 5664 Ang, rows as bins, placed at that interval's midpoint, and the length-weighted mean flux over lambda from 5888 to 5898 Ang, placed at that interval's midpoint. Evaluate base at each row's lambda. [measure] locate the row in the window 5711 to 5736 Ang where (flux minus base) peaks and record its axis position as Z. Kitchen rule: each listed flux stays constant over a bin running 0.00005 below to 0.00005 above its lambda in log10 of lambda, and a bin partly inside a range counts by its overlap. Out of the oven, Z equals 5735.13 Ang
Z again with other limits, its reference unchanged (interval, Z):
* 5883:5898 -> 5883.60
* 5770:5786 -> 5770.90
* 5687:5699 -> 5693.03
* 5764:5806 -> 5770.90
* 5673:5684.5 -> 5677.32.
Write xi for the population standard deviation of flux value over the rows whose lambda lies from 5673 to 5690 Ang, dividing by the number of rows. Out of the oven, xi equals 0.59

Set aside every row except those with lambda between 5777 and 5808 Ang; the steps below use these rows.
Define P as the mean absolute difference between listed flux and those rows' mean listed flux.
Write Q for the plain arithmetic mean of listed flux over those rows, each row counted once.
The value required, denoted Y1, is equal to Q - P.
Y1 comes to 8.7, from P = 0.47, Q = 9.20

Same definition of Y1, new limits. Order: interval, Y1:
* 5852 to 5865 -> 8.7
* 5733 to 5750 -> 8.9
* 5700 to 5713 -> 8.4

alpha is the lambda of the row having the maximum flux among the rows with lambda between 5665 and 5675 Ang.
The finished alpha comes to 5674.71 Ang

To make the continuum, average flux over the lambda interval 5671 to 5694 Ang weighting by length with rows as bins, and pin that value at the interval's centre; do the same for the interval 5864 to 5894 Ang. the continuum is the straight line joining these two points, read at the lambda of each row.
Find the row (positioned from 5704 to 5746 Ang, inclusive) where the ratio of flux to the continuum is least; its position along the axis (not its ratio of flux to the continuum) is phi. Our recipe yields 5707.47 Ang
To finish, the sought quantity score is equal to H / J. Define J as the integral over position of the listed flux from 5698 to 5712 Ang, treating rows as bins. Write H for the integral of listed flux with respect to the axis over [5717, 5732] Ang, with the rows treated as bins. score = 1.10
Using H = 145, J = 131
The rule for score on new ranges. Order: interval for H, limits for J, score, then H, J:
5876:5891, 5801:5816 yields 0.85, 119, 139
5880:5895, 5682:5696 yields 0.83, 105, 126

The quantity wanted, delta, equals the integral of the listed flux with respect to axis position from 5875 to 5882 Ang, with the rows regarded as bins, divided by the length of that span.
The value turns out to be 9.2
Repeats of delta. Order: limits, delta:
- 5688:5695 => 8.8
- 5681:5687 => 9.0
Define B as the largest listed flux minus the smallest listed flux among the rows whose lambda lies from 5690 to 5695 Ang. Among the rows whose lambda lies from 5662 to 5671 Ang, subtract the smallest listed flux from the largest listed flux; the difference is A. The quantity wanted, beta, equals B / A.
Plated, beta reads 1.4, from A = 1.62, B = 2.24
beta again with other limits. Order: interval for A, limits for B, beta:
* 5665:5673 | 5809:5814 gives 1.3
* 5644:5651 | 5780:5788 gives 0.8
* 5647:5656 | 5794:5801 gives 0.6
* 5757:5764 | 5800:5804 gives 0.8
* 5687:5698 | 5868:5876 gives 0.8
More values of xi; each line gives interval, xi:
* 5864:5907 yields 1.49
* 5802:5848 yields 0.65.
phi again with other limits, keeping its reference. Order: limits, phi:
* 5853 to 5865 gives 5856.57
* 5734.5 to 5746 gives 5739.09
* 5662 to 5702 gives 5691.72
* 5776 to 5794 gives 5784.20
